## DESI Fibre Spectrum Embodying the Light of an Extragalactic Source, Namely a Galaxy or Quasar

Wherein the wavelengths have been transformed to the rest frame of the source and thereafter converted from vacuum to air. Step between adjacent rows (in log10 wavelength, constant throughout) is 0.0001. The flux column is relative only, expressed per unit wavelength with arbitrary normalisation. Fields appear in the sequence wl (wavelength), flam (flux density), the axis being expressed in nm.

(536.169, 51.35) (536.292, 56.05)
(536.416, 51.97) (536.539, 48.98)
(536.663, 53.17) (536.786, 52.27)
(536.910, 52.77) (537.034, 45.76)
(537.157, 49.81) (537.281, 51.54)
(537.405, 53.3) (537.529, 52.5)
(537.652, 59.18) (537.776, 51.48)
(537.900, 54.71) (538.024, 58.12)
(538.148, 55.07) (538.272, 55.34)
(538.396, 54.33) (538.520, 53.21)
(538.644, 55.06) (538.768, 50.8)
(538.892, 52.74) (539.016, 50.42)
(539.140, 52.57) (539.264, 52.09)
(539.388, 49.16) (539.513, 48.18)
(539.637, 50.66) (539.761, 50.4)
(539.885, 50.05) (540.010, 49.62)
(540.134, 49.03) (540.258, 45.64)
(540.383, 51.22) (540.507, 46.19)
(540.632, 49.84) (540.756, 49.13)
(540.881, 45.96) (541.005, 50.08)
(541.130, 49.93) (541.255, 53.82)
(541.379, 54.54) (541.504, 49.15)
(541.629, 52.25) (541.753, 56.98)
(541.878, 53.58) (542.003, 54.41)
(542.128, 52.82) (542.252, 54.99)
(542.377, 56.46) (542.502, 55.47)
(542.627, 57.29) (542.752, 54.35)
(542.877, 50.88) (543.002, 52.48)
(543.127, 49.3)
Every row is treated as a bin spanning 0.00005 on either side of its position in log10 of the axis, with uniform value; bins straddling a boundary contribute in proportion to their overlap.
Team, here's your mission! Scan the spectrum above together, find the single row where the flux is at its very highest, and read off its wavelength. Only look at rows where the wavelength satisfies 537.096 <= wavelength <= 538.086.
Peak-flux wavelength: 537.652 nm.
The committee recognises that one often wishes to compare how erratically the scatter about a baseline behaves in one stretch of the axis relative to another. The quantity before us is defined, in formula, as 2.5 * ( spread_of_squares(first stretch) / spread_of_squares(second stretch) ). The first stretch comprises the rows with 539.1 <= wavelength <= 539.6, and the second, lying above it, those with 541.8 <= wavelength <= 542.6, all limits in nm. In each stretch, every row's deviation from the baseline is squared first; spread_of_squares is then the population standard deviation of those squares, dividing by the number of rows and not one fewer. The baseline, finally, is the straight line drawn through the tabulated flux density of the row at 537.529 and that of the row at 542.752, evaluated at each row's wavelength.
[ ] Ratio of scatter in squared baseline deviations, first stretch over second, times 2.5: 16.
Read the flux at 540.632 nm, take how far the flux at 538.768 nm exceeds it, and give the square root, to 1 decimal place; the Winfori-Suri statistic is 1.0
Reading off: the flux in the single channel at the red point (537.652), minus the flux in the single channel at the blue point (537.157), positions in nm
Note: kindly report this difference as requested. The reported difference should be 9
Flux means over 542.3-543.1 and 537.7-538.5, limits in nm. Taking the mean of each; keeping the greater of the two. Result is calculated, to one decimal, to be 54.8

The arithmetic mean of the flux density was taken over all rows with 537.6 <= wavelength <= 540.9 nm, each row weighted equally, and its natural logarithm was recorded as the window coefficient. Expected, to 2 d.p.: 3.94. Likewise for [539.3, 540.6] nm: 3.89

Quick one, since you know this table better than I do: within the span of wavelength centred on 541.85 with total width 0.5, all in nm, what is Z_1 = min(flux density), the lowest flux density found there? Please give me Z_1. 52.25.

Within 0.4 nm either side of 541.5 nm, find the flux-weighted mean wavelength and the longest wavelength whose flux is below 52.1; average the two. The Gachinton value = 541.51 nm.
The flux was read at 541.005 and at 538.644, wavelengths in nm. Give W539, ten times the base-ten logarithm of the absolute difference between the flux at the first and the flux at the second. 7.0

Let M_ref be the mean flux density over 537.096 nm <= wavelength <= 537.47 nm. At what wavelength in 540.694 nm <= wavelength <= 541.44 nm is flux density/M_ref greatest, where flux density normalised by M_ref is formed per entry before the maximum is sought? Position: 541.379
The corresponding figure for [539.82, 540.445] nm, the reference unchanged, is 540.383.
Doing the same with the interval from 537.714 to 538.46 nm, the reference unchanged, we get 538.024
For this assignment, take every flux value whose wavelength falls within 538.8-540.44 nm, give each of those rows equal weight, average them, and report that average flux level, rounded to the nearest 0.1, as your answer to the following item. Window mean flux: 50.1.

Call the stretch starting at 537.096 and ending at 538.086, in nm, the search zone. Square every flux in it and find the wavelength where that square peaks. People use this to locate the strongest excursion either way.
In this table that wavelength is 537.652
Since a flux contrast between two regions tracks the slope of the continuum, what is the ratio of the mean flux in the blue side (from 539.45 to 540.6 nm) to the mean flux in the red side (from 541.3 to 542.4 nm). 0.91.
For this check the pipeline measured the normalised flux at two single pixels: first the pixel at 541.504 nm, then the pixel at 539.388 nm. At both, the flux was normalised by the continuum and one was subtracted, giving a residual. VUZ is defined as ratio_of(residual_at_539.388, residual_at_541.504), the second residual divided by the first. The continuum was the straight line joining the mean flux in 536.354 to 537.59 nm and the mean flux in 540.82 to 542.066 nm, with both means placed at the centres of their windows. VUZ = 0.9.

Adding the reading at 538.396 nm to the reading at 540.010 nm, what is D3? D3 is 104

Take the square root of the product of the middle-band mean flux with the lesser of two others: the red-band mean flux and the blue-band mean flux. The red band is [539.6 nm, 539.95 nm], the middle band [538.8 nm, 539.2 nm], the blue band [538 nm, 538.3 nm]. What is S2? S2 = 51.1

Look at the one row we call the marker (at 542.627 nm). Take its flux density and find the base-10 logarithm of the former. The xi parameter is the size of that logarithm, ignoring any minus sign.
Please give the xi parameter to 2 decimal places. 1.76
